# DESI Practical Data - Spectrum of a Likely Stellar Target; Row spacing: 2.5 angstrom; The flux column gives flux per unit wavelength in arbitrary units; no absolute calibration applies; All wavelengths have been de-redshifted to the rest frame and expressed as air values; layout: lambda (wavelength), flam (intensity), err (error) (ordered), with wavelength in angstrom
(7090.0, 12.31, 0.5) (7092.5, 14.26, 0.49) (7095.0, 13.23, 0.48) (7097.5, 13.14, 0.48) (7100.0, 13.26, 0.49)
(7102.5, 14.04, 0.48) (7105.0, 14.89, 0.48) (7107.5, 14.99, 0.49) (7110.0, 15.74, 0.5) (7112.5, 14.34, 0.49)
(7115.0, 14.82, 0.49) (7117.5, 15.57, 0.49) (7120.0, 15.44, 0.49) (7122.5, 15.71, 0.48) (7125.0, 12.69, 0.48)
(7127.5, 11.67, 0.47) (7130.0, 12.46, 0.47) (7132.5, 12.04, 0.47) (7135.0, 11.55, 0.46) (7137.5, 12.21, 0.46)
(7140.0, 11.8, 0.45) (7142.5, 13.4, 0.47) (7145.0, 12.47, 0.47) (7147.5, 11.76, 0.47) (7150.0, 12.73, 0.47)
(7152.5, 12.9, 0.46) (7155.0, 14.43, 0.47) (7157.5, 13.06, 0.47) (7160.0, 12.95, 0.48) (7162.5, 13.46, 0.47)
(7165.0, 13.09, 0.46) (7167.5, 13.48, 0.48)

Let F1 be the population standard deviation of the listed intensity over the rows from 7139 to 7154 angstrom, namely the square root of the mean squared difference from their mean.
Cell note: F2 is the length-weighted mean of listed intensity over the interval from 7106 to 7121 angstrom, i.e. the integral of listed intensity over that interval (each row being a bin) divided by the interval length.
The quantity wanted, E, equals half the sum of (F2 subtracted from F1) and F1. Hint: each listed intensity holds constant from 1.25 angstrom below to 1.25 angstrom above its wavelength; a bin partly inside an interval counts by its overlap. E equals -6.98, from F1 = 0.6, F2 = 15.1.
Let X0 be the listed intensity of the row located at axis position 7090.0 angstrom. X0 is 12.31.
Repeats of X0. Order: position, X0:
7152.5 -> 12.9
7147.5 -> 11.76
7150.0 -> 12.73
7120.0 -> 15.44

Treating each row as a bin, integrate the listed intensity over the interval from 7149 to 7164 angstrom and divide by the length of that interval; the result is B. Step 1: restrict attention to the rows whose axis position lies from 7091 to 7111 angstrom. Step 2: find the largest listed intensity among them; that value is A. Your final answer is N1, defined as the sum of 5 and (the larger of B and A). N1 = 20.7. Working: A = 15.74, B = 13.3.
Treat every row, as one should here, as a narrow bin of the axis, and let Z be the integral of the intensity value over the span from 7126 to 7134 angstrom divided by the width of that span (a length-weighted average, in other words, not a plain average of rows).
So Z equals 12.1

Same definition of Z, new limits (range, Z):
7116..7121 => 15.5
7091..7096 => 13.7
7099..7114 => 14.6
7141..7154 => 12.7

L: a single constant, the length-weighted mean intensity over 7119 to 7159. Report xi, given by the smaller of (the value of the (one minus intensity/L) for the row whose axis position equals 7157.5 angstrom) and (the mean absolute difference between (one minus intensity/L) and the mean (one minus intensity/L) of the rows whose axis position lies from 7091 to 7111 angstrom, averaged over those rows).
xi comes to -0.01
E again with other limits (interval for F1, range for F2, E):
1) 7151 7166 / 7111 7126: -6.88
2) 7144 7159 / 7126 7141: -5.18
